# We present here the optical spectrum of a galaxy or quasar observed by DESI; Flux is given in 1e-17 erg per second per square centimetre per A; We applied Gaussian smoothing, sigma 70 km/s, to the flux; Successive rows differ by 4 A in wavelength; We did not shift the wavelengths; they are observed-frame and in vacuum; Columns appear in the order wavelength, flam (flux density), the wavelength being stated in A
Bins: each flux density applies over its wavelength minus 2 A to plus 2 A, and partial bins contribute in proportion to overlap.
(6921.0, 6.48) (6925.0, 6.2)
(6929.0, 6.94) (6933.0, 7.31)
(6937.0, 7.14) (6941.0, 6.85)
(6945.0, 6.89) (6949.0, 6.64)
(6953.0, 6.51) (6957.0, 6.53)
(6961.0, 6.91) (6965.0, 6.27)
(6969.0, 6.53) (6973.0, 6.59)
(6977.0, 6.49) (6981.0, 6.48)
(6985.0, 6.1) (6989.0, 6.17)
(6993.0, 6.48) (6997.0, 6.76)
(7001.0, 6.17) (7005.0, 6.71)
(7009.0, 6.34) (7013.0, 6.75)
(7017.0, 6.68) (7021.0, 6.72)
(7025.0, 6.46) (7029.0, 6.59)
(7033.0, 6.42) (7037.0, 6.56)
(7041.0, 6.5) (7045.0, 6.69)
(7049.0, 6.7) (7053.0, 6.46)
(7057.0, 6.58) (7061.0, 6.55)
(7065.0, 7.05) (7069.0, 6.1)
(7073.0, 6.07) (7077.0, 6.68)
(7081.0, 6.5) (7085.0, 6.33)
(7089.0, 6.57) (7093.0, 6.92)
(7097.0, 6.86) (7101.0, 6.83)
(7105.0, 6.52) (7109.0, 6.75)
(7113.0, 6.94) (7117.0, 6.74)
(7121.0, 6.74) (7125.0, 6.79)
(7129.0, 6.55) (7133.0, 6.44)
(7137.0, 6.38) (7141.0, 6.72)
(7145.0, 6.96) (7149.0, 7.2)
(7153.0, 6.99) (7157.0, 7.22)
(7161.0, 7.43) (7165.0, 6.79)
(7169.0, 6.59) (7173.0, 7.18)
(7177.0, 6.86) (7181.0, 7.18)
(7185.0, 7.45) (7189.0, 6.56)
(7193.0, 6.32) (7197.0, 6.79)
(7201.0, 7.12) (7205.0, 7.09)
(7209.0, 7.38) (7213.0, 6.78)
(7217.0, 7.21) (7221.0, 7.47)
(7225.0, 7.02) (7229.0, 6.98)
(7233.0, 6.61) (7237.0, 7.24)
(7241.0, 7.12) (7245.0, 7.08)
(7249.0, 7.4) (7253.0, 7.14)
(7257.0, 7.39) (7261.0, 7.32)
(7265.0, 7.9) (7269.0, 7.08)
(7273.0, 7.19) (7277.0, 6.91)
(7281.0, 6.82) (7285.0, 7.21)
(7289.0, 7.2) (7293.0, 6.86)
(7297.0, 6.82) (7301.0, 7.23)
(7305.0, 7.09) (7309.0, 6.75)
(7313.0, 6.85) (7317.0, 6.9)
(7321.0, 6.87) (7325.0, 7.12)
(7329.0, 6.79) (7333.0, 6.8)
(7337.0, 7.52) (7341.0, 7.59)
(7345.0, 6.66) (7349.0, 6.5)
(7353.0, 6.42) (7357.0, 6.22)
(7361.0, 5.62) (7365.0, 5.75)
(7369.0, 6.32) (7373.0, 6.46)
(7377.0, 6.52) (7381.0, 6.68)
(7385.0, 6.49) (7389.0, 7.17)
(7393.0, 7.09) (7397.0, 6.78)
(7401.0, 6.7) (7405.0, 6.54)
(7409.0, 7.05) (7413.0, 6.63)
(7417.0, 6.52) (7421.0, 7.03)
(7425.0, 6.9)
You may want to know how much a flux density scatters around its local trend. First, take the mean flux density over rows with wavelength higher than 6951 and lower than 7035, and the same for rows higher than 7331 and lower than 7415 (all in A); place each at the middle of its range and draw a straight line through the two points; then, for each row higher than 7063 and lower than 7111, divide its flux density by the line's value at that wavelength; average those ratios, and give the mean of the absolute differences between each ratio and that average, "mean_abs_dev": 0.038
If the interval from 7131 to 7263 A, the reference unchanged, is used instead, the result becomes 0.040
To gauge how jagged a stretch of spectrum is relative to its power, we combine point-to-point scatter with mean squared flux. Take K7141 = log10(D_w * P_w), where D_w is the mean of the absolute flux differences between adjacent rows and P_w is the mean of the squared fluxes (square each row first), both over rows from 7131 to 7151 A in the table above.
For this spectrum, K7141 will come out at 1.00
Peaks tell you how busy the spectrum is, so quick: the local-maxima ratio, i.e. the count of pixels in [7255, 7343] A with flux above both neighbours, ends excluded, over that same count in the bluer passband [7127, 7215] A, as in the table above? 1.00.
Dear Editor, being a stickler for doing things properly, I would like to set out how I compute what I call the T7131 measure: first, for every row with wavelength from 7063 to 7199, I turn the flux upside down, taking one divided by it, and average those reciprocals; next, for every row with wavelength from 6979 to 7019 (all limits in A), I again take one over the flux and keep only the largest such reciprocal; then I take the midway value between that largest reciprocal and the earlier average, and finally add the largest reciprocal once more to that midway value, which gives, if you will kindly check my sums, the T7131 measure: 0.320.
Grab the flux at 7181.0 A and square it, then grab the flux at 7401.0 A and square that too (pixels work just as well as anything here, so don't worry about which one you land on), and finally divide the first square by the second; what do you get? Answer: 1.15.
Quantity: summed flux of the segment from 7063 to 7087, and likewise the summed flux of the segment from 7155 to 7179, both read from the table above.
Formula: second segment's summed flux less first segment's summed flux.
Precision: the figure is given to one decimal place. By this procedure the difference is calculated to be 3.3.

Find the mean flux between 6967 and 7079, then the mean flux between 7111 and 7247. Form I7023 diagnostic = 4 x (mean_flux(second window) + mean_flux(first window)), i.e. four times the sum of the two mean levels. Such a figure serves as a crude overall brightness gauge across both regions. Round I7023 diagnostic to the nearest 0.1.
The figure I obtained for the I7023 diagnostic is 53.8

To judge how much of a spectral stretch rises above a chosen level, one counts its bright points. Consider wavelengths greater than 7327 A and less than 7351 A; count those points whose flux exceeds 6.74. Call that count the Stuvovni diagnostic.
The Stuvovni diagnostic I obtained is 4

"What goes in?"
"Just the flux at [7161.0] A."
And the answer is 7.43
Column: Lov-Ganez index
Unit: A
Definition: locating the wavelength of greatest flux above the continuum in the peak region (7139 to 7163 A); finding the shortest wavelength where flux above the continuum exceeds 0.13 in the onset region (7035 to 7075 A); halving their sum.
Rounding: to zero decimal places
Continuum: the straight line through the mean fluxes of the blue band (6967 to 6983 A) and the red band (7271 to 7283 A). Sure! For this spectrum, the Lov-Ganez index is 7113 A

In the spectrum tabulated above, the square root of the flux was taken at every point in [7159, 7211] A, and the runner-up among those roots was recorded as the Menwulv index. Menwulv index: 2.73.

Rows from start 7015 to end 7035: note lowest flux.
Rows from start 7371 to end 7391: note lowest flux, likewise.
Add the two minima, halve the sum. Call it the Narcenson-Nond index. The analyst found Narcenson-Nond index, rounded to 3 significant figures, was 6.44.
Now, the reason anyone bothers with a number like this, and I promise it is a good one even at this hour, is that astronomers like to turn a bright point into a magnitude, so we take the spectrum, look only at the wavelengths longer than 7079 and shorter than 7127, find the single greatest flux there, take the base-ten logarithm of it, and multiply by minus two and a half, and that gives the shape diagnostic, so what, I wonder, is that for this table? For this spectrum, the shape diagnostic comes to -2.10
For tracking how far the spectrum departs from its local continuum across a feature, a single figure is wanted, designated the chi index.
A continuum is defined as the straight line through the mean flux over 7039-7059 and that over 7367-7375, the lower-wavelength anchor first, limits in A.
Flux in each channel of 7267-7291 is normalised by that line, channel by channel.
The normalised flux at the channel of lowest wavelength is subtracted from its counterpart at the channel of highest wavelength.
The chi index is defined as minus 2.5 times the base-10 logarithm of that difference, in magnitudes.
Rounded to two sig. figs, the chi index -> 4.2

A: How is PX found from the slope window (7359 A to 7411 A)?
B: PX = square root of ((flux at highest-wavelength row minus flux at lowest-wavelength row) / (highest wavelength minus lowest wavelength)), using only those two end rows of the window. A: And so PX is 0.17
